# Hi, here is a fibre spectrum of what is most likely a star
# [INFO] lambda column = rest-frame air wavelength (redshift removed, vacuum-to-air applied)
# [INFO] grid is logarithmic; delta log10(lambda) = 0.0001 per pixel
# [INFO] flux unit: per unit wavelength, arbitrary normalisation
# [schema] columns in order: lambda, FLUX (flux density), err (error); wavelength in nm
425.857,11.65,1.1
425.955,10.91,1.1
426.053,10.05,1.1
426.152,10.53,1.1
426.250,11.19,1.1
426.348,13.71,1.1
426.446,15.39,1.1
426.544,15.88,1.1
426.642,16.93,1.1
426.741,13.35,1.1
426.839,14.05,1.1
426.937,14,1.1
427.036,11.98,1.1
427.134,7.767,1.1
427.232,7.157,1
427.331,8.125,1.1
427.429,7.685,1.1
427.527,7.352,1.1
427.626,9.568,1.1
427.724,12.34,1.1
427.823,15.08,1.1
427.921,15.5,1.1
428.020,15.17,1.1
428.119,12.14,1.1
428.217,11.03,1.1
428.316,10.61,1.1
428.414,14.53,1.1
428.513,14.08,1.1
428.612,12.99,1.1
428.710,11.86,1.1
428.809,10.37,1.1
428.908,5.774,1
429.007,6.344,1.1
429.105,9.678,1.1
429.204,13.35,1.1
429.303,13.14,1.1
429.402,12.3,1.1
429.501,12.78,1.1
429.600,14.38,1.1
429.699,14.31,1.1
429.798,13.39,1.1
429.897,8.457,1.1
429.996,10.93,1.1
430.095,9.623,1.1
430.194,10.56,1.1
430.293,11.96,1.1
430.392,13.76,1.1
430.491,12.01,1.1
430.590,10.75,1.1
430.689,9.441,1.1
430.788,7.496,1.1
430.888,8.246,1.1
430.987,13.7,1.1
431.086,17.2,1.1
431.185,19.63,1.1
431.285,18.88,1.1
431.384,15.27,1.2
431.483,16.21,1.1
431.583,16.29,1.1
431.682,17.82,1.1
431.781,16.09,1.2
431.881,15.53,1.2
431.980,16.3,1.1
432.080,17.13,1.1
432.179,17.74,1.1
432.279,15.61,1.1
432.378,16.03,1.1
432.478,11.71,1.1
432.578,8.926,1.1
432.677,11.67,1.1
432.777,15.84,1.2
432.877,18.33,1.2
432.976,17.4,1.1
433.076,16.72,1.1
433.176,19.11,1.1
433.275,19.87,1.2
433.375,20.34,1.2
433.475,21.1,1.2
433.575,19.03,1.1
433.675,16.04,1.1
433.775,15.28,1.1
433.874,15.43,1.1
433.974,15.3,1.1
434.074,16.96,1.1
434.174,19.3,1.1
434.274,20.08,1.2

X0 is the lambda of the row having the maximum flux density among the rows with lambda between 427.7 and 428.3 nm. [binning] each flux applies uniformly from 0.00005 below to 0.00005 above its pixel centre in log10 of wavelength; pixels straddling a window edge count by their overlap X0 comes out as 427.921 nm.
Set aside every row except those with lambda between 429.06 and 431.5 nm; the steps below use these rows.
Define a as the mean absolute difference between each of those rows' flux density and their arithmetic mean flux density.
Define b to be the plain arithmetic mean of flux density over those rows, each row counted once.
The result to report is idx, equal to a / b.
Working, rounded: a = 2.5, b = 12.7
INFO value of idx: 0.19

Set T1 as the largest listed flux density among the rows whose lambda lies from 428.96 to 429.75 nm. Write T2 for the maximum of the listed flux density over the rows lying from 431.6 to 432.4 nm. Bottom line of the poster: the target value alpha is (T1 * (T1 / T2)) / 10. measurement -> 1.2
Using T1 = 14.38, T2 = 17.82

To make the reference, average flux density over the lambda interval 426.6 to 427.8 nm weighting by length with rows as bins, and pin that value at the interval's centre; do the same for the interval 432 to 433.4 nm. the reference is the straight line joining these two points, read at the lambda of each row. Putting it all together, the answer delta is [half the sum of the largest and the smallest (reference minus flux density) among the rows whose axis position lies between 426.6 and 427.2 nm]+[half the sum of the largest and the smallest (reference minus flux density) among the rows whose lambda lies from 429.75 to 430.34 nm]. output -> 1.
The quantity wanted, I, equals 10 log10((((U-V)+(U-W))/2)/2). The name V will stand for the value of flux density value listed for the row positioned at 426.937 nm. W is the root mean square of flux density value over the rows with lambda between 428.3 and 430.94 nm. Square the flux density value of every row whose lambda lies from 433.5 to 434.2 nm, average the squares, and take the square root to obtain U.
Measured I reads 3.1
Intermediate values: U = 16.8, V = 14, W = 11.5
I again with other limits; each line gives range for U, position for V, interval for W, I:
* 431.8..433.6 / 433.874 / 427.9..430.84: 2.1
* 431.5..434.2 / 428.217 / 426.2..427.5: 4.0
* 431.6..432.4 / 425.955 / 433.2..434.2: 0.2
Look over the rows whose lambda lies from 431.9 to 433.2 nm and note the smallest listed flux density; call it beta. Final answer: 8.926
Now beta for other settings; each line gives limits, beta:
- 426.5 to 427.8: 7.157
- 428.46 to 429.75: 5.774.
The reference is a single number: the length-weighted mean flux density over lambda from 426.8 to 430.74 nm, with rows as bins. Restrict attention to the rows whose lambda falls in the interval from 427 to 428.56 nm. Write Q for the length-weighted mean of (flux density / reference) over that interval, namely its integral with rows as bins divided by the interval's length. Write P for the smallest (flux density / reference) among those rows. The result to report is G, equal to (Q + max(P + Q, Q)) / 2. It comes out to 1.30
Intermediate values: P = 0.63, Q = 0.99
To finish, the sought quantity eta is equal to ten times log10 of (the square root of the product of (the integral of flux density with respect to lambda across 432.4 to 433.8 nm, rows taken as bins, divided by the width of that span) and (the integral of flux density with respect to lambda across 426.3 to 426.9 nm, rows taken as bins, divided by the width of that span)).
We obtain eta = 11.95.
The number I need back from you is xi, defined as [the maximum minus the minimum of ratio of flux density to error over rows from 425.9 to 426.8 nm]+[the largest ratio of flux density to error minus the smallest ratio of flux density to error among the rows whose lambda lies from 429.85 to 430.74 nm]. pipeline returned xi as 11.1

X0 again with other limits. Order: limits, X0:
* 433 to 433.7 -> 433.475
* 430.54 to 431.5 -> 431.185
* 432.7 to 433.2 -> 433.176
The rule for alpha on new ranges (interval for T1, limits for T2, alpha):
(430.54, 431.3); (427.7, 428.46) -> 2.5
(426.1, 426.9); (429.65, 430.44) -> 2.0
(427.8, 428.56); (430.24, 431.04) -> 1.7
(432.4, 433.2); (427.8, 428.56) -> 2.4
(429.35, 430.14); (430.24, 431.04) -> 1.5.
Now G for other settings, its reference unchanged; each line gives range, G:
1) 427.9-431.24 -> 1.30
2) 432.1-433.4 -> 1.80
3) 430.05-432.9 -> 1.57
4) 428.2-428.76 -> 1.57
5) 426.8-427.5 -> 1.19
